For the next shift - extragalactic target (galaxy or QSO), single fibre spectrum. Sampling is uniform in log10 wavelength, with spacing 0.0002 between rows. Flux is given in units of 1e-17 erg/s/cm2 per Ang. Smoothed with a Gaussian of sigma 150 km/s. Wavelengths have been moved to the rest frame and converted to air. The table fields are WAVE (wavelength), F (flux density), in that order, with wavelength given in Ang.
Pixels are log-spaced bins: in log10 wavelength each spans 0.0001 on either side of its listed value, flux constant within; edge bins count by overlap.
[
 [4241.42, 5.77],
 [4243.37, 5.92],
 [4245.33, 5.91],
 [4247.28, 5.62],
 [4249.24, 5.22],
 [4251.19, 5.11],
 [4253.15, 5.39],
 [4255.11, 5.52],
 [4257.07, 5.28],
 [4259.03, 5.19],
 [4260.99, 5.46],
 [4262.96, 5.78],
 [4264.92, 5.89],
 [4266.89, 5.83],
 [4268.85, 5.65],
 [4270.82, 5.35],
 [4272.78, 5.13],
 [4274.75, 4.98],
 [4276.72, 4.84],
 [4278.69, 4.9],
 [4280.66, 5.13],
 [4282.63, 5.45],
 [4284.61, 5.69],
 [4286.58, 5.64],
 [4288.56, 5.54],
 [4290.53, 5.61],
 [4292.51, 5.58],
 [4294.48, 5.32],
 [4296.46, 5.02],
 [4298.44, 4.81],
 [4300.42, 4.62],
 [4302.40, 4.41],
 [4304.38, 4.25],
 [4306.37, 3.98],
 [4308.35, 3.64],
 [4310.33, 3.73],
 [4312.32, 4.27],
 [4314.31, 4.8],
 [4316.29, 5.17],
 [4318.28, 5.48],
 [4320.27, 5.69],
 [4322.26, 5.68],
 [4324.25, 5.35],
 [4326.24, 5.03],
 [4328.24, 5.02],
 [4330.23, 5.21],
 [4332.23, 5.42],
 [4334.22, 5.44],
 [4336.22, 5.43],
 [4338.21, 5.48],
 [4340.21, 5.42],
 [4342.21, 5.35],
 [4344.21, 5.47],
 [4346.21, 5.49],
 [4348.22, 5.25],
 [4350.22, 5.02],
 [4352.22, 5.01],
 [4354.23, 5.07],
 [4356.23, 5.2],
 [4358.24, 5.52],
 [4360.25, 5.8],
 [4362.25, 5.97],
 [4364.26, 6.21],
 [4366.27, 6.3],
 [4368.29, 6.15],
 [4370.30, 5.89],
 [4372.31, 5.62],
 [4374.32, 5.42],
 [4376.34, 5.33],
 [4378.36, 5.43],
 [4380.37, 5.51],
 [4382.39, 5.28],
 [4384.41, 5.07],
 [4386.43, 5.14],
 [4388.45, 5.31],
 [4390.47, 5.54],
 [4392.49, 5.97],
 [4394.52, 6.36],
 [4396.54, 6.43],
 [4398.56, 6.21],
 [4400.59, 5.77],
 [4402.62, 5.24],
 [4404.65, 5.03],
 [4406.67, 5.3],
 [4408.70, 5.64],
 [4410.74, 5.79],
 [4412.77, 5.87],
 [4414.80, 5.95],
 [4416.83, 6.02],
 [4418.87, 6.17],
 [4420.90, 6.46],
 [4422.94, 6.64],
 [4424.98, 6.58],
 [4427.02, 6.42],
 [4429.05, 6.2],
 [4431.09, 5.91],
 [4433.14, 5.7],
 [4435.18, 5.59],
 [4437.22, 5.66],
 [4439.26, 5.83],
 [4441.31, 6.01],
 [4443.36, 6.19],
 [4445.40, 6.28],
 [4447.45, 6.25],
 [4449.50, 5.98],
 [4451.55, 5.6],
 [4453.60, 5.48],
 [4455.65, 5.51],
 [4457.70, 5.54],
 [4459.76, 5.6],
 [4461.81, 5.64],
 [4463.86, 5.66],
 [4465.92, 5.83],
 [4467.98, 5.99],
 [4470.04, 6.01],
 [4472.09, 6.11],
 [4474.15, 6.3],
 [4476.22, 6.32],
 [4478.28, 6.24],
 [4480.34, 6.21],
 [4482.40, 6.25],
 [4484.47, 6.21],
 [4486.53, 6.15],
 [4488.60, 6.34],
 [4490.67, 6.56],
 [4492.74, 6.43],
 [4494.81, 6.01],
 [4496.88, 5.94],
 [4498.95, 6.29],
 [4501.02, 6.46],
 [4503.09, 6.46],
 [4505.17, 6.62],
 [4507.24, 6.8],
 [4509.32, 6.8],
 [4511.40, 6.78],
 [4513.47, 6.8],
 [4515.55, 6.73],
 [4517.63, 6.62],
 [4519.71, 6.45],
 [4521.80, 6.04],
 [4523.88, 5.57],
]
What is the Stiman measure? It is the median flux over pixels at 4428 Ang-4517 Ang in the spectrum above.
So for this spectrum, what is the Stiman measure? 6.2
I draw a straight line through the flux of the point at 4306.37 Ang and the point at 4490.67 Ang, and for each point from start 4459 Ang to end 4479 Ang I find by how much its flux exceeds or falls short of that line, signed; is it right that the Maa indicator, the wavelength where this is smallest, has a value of 4459.76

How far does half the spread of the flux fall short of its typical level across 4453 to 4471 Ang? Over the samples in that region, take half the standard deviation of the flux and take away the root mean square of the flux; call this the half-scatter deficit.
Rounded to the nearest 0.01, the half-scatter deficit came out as -5.60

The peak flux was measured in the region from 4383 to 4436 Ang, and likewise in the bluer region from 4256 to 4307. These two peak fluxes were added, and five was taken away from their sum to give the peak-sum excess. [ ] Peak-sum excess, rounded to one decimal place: 7.5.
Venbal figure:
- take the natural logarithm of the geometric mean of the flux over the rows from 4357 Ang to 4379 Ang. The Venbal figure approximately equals 1.754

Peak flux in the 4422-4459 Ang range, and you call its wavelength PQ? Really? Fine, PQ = 4422.94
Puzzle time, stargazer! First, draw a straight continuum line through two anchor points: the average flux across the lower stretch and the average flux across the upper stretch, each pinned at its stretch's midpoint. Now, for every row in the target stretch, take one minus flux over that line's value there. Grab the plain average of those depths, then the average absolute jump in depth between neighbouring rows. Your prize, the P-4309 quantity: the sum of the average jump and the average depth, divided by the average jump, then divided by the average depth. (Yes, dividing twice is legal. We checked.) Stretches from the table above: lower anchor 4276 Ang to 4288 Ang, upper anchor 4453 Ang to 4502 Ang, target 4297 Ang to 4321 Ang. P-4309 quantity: 25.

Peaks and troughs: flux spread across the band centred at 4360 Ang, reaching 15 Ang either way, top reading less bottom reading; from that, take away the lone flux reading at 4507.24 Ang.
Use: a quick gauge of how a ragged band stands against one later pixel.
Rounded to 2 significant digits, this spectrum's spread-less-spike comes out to -5.5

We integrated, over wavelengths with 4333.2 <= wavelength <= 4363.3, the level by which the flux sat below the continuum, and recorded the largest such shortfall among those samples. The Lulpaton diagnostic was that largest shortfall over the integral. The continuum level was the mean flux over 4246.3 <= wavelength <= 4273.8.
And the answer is 0.23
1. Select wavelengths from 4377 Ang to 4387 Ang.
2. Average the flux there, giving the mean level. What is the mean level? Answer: 5.3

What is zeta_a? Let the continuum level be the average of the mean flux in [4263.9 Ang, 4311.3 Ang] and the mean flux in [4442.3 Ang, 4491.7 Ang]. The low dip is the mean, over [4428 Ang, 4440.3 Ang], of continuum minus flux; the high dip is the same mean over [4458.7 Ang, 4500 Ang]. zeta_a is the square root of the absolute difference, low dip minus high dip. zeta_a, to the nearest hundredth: 0.54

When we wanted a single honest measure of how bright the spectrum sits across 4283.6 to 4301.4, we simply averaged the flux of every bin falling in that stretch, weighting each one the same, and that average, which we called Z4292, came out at 5.31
